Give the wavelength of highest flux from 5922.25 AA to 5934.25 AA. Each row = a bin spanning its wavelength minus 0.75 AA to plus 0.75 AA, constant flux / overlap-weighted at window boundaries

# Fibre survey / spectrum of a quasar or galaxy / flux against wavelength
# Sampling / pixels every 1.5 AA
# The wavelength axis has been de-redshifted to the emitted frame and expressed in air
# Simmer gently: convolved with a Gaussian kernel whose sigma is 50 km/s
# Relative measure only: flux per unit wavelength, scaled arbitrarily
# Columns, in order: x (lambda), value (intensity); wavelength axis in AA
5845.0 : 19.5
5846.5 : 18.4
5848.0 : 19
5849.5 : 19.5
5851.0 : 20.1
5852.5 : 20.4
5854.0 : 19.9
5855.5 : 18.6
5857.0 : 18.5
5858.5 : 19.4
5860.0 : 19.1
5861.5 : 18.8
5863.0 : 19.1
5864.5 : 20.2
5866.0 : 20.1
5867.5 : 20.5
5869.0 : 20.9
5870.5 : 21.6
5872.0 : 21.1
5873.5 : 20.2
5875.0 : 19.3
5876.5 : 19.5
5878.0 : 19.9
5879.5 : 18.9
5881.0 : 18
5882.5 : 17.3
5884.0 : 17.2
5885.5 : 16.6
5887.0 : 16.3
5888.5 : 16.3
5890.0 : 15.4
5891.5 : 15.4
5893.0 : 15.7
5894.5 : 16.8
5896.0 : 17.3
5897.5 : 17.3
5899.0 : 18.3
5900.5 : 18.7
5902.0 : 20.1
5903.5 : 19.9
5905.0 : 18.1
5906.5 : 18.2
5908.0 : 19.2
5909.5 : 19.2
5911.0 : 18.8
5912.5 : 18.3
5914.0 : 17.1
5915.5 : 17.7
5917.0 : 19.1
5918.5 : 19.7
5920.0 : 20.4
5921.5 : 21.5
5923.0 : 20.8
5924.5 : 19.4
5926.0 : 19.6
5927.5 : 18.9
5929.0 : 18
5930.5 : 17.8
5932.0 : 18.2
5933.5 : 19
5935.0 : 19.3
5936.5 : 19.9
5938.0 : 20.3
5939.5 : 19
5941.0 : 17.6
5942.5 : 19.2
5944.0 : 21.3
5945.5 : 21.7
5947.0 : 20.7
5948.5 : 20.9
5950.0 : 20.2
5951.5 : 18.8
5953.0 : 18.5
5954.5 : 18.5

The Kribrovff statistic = 5923.0 AA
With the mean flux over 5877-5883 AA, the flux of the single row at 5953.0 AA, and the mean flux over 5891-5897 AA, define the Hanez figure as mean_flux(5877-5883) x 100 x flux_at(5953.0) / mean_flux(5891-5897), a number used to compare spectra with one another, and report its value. 2103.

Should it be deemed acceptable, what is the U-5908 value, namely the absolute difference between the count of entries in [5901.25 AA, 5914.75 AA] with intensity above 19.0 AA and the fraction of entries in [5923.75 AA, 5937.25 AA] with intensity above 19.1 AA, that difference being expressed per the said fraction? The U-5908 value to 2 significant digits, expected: 8.0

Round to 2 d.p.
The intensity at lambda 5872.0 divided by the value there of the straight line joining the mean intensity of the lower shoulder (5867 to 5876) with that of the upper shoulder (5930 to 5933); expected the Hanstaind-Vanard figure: 1.03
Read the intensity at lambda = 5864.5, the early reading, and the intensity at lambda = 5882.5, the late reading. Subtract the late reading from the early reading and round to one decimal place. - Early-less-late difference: 2.9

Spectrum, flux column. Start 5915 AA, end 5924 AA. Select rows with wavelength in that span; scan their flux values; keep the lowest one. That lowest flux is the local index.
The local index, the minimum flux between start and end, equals 17.7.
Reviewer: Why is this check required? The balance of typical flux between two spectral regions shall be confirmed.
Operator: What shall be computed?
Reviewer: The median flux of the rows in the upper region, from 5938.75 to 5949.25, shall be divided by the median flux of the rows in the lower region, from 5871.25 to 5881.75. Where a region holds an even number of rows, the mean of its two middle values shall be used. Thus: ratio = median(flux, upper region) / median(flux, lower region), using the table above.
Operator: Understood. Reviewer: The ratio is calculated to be 1.06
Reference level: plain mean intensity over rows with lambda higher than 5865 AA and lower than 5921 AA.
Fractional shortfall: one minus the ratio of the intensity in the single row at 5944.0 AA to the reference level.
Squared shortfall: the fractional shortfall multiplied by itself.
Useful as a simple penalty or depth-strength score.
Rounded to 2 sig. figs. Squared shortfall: 0.023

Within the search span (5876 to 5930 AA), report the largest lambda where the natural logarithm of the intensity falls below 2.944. 5929.0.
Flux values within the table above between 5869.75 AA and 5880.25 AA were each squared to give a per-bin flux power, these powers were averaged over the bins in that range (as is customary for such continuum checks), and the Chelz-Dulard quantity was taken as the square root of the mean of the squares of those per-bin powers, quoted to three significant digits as 405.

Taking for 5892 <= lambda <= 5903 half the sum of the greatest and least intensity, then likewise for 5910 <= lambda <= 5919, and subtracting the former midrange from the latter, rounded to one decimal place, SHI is 0.5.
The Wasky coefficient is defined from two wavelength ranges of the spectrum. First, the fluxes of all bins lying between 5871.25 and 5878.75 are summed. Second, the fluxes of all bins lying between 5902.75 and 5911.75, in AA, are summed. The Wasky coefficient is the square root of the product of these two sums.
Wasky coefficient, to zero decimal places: 106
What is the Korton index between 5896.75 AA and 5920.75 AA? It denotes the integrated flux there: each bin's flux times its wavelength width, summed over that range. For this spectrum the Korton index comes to 450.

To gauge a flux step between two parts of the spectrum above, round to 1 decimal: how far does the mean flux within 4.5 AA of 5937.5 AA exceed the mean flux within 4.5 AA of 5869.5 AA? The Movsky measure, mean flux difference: -1.5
